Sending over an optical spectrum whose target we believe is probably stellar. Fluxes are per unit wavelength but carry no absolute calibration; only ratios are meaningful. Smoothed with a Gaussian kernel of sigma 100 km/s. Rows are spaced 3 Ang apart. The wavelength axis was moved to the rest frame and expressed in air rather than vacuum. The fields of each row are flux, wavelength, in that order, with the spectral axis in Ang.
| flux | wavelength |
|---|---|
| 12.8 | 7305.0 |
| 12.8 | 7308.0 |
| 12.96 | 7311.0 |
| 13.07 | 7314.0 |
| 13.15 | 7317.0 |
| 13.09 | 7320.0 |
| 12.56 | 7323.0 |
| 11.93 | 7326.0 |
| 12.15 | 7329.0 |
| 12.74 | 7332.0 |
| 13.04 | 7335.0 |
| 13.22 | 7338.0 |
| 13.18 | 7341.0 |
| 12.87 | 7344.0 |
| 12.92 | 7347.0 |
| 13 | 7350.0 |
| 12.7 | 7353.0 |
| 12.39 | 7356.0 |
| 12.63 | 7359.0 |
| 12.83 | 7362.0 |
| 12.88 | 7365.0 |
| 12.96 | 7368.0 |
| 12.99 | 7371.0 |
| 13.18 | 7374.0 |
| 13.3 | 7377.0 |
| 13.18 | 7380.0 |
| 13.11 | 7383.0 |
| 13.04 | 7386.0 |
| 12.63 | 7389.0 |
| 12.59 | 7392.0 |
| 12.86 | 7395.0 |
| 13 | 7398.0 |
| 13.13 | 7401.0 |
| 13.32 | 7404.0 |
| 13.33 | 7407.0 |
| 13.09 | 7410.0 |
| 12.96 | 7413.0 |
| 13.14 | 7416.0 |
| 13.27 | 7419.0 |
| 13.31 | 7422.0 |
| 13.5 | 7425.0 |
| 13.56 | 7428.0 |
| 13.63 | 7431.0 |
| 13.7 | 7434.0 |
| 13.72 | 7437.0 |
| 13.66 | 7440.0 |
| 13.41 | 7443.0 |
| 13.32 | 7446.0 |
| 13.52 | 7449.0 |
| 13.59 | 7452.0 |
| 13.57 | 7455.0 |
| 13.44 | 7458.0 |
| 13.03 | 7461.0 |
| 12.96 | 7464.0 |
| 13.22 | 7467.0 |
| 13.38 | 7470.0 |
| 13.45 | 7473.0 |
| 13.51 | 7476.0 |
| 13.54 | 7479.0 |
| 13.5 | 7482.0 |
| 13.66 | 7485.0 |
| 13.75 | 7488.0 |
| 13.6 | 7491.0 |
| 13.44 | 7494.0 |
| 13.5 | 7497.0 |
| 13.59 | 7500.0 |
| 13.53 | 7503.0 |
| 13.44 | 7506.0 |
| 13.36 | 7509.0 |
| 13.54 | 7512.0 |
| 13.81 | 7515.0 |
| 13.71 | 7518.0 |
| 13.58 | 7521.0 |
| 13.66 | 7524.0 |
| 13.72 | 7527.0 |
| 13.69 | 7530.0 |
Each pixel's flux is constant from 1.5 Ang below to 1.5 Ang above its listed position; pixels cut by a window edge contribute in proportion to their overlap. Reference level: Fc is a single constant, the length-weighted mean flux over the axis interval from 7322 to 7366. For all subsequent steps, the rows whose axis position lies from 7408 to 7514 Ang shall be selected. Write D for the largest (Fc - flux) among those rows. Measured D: -0.2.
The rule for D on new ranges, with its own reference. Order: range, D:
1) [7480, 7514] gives -0.6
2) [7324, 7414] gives 0.8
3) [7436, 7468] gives -0.2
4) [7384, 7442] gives 0.1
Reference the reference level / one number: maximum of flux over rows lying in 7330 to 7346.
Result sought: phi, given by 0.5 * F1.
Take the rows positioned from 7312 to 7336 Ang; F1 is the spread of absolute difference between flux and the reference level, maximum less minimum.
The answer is 0.61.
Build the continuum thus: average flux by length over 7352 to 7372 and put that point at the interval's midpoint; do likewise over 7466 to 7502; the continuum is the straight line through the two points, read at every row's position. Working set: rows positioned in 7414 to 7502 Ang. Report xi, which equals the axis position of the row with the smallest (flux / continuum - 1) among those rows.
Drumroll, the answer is 7464.0 Ang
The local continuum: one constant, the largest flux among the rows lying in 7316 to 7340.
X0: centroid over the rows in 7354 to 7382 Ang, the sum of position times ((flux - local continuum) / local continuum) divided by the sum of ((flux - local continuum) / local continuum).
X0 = 7361.2 Ang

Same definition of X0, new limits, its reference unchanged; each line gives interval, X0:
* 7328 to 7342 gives 7330.7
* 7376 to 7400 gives 7391.6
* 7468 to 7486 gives 7478.9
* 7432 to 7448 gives 7438.1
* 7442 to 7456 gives 7450.4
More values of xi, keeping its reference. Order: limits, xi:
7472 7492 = 7482.0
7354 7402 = 7392.0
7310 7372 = 7326.0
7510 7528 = 7521.0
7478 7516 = 7509.0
